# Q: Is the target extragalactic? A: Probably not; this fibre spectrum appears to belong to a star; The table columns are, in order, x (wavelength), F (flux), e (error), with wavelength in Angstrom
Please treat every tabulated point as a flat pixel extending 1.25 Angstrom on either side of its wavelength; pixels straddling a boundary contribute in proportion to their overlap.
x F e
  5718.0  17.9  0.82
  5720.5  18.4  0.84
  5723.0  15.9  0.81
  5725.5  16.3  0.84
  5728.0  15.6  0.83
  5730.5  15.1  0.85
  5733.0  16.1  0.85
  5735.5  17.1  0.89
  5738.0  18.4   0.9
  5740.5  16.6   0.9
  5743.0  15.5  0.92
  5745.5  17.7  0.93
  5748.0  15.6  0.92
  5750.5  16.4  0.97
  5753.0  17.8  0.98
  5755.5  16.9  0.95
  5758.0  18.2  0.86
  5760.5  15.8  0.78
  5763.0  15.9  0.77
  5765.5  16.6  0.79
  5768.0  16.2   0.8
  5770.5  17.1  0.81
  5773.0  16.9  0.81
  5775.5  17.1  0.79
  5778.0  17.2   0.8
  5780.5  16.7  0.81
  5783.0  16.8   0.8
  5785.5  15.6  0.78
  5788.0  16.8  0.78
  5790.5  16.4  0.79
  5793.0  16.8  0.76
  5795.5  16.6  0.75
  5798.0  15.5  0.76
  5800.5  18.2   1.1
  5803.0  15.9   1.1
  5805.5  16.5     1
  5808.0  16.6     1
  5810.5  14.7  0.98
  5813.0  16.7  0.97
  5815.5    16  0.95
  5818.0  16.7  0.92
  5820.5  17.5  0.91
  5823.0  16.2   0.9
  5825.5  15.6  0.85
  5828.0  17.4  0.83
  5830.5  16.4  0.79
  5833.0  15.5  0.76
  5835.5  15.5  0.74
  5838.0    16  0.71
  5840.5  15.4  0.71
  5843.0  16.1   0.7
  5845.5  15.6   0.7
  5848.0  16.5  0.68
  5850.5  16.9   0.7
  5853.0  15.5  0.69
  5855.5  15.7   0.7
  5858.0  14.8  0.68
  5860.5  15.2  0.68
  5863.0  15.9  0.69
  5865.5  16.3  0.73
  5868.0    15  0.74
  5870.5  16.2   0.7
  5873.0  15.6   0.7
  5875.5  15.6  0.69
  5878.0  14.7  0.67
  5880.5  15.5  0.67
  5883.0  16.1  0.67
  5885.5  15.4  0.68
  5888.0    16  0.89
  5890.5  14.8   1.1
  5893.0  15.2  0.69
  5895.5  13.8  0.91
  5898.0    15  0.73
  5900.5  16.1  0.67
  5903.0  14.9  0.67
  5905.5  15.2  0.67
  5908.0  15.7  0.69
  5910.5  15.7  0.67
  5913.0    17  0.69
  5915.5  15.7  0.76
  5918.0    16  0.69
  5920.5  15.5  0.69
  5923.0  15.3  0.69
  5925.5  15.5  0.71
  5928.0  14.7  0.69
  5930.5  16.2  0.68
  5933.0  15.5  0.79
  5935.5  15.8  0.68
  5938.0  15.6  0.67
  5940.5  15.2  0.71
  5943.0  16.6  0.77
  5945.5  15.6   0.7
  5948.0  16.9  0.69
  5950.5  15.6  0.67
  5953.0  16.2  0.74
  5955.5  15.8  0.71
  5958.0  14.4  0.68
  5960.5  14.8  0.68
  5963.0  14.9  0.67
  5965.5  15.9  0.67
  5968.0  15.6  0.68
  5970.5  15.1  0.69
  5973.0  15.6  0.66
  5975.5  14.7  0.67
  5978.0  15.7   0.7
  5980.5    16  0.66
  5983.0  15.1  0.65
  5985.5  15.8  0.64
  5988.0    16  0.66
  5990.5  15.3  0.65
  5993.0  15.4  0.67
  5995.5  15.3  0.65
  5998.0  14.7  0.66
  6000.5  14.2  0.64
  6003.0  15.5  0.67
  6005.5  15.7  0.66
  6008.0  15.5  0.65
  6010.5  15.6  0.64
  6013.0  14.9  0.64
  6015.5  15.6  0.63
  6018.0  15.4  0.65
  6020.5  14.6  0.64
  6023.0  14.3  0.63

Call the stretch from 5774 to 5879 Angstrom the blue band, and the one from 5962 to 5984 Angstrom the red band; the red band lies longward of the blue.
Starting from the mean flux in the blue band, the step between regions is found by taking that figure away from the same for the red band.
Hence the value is -0.74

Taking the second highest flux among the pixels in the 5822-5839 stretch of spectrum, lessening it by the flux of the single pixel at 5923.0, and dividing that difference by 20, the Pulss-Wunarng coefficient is 0.055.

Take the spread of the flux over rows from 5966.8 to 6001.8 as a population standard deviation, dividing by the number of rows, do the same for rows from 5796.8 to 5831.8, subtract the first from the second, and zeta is 0.36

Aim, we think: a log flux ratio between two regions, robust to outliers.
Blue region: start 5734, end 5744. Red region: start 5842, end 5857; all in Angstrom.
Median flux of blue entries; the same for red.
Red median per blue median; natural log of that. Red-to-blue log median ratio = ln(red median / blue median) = -0.058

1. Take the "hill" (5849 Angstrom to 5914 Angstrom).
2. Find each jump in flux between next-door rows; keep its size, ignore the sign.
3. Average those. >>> 0.77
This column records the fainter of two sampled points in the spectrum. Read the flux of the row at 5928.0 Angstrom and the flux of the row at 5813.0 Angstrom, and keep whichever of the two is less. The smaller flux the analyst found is 14.7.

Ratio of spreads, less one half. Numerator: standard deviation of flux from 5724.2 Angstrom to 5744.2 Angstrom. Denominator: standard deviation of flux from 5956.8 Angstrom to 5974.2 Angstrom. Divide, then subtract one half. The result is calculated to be 1.5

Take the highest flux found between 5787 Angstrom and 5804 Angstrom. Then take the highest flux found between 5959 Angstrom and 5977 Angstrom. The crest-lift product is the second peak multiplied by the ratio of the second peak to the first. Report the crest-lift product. 13.9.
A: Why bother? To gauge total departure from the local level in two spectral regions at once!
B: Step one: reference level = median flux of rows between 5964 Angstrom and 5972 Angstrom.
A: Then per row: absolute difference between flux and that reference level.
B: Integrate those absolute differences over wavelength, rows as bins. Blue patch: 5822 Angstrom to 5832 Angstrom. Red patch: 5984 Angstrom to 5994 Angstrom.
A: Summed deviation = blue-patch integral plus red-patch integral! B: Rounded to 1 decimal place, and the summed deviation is 10.7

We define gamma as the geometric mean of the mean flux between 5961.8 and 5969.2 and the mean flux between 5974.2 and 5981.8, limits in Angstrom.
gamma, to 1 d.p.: 15.5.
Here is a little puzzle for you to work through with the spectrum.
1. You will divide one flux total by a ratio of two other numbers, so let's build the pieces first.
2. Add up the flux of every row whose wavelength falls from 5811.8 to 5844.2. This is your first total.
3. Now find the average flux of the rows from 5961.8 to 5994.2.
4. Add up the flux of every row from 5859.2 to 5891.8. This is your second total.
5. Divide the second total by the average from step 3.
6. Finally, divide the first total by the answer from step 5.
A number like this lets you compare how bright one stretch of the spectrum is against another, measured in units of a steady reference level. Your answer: 16.1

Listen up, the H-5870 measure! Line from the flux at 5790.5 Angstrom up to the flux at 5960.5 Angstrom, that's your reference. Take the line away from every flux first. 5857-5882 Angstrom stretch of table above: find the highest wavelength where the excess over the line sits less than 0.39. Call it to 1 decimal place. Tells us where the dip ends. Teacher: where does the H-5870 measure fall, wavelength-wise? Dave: 5880.5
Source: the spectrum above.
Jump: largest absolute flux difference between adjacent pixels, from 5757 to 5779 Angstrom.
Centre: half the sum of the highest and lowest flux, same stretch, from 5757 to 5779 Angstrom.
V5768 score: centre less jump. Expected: 14.6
